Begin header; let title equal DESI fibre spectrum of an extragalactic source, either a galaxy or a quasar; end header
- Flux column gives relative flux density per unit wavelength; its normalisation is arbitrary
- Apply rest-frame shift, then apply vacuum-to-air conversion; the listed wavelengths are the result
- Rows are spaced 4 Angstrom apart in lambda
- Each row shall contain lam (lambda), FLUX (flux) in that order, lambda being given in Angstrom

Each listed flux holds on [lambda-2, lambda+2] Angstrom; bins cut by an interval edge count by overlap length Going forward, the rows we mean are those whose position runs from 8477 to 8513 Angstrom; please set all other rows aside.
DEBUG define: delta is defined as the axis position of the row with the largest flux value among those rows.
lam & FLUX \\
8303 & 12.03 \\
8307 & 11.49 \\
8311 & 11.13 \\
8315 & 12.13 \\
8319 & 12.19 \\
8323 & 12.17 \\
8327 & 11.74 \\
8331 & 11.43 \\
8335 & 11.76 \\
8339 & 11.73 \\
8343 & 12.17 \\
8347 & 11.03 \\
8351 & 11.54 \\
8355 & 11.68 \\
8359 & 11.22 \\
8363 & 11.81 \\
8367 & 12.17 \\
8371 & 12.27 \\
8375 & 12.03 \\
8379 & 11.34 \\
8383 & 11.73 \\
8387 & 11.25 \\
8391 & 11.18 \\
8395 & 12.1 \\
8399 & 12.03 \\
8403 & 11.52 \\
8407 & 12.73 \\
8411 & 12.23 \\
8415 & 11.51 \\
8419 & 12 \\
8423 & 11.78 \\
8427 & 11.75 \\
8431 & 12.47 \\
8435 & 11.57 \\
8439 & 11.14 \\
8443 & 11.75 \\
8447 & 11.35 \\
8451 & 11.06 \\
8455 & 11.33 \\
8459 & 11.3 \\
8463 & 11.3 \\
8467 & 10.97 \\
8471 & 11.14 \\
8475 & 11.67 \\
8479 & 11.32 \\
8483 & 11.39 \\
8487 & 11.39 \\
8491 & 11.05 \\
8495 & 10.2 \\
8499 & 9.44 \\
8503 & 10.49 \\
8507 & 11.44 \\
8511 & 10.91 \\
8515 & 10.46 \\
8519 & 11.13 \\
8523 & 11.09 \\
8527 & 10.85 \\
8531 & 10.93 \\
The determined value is 8507 Angstrom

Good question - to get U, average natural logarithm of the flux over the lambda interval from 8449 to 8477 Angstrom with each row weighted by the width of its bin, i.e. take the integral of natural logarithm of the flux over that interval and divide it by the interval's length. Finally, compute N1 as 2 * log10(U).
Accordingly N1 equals 0.768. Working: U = 2.420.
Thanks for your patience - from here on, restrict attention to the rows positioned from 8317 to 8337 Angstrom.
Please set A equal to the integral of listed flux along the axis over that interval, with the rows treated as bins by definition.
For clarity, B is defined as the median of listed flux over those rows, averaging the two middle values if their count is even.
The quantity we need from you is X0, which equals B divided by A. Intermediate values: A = 237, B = 11.8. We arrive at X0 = 0.0496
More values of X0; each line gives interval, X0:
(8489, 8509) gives 0.0498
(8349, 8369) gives 0.0500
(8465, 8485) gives 0.0501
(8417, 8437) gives 0.0494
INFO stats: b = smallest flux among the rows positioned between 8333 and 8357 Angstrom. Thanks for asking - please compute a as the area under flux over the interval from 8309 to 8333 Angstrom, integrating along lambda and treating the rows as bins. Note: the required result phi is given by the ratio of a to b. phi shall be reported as 25.67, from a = 283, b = 11.03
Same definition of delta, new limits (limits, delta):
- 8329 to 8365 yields 8343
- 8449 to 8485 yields 8475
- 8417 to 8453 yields 8431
